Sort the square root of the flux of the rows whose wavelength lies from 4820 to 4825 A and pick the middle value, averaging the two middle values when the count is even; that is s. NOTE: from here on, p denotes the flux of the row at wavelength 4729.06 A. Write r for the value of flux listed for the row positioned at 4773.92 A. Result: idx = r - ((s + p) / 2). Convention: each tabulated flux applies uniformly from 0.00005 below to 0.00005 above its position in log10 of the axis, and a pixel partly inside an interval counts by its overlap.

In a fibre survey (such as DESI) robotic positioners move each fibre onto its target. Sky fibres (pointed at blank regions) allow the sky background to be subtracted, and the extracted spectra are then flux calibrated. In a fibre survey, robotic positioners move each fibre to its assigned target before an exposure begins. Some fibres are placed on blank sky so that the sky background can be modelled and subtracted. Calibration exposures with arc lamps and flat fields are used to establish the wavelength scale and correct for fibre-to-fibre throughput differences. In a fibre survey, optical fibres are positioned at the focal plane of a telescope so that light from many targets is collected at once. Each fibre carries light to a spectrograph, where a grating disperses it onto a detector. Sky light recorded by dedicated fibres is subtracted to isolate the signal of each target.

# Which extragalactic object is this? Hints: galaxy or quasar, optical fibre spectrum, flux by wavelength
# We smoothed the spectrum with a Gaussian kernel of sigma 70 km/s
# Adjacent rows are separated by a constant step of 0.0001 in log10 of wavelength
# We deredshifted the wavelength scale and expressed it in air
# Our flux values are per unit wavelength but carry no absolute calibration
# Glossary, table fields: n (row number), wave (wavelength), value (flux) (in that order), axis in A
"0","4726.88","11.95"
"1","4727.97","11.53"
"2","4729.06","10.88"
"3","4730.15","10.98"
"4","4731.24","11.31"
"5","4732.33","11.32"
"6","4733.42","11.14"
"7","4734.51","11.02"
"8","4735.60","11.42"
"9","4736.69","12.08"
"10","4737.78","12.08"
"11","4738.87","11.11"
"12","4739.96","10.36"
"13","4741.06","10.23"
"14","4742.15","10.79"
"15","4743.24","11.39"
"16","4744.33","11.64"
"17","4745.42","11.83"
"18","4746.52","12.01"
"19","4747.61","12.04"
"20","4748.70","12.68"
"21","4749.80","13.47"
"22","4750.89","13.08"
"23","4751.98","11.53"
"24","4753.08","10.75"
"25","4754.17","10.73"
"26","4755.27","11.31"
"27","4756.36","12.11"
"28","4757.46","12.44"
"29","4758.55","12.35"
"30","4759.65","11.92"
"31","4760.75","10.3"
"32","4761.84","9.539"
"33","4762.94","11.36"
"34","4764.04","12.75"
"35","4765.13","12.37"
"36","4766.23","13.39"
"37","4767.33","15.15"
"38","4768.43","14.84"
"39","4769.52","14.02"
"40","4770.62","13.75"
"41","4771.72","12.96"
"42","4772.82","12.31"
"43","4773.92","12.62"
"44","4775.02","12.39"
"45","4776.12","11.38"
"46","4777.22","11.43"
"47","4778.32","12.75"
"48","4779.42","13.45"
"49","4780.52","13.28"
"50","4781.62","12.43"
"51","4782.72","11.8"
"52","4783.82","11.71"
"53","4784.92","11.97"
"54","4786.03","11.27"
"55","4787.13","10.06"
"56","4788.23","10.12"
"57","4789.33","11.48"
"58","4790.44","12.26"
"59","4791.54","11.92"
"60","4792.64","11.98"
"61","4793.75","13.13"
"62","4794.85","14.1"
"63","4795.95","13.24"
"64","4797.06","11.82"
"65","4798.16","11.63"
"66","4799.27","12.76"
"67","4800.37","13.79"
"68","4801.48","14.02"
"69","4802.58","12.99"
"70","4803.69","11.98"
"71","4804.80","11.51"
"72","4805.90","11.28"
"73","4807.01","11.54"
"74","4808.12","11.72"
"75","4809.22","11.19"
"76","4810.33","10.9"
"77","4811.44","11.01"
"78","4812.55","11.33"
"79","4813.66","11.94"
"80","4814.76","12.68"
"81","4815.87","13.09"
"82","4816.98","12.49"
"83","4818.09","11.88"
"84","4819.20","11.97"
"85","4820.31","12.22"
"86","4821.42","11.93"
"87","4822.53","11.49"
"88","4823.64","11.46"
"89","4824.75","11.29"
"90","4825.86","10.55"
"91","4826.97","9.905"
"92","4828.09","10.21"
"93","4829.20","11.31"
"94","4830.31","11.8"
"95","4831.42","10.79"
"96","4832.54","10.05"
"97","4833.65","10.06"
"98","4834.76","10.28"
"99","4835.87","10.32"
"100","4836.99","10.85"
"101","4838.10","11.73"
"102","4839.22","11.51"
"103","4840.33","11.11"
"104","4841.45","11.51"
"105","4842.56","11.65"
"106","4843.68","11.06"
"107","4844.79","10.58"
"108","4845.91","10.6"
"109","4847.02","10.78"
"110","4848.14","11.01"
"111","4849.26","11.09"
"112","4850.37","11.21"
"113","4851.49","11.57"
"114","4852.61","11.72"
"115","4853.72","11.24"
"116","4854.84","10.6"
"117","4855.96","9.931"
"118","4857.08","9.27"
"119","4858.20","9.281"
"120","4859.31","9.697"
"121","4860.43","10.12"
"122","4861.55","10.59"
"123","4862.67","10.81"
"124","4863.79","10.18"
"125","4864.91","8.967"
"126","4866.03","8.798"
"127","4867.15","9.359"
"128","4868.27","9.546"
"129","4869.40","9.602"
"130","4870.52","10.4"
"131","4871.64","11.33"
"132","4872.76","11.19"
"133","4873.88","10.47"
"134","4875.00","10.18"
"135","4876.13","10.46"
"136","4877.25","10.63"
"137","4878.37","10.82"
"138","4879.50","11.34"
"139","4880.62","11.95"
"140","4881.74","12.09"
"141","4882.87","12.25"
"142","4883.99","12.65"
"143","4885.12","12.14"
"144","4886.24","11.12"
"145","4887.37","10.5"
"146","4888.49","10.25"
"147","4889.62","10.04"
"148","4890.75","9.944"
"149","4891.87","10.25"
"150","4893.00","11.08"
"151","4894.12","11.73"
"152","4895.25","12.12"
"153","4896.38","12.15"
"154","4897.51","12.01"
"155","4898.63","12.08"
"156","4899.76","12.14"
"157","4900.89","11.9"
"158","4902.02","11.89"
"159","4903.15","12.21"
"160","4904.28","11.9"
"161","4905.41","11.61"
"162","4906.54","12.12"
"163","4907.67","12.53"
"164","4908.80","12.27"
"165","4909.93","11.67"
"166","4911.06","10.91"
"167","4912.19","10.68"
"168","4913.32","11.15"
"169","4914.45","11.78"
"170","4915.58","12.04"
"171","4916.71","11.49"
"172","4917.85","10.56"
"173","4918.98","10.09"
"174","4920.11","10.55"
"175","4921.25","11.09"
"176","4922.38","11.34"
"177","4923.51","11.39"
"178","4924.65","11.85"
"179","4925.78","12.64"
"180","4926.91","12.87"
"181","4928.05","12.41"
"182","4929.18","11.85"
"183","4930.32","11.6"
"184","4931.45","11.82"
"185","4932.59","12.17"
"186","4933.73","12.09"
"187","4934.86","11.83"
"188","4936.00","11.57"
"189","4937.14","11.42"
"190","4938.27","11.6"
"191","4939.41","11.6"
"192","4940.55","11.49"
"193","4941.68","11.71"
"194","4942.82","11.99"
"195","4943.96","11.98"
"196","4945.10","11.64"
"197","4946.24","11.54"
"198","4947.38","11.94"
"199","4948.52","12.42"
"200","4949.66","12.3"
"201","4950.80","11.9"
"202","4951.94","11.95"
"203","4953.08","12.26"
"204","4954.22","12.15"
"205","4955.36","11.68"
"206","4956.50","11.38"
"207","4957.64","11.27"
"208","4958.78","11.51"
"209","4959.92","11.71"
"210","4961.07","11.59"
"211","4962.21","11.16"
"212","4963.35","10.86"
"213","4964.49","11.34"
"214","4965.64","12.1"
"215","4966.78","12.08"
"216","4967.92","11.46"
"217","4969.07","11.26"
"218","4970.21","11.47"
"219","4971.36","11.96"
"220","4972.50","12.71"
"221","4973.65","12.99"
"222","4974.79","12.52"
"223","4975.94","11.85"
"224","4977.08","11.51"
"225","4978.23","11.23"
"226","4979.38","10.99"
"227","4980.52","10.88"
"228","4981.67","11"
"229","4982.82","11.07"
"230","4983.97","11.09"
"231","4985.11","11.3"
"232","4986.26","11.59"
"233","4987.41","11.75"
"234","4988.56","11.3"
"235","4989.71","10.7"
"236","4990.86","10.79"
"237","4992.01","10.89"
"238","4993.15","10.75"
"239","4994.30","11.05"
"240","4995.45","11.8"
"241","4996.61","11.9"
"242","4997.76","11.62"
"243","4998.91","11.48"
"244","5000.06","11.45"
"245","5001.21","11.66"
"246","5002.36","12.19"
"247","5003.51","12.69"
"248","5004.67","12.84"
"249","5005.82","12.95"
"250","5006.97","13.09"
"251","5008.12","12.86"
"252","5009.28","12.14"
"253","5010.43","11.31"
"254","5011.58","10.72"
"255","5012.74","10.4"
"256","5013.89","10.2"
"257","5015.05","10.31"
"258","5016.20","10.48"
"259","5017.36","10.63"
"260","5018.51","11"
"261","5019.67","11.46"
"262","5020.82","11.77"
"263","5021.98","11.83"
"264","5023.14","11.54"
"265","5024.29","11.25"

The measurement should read 5.49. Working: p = 10.88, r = 12.62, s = 3.39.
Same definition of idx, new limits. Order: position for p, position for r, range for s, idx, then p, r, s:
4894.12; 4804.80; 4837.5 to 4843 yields 3.95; 11.73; 11.51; 3.39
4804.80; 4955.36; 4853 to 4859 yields 4.35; 11.51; 11.68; 3.15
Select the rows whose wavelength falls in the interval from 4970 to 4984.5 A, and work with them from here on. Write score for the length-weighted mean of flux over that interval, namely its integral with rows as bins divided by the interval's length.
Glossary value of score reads 11.6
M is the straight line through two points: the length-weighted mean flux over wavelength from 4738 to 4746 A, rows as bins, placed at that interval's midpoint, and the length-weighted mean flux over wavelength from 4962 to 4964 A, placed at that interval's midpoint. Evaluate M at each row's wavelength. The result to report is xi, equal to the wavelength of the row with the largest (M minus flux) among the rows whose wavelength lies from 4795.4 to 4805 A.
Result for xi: 4804.80 A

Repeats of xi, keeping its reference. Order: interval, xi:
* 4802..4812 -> 4810.33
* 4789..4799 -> 4789.33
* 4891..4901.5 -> 4891.87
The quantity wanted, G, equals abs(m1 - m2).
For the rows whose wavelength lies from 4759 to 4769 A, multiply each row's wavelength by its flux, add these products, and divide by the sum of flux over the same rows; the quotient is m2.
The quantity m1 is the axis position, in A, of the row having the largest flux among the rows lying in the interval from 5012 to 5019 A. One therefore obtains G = 254.1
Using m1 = 5018.51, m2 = 4764.4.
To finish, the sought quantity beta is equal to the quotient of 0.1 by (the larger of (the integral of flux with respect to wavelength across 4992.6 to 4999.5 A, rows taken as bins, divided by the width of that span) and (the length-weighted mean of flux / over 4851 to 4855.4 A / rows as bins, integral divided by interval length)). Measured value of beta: 0.0088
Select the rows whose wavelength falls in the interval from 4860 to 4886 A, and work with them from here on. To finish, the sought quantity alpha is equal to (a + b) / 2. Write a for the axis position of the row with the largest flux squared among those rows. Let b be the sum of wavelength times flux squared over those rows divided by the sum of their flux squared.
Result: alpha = 4878.9 A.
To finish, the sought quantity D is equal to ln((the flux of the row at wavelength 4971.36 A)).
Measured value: 2.482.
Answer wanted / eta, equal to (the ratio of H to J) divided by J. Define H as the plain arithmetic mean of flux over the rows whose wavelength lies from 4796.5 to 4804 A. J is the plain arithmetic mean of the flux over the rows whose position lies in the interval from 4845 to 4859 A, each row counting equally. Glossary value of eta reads 0.111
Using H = 12.7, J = 10.69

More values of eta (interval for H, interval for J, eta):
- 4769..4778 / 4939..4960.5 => 0.090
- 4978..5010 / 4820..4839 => 0.097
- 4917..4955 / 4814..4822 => 0.077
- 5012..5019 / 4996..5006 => 0.072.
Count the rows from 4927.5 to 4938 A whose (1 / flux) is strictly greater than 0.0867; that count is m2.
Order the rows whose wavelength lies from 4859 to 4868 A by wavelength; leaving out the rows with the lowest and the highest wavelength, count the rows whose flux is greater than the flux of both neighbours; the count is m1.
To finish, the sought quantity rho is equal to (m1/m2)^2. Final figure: 1.00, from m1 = 1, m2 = 1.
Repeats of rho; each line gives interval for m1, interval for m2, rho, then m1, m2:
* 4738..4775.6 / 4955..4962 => 2.78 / 5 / 3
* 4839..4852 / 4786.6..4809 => 0.04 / 1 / 5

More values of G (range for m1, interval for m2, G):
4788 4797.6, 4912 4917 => 119.6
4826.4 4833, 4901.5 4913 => 76.7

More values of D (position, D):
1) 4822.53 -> 2.441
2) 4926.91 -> 2.555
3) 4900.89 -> 2.477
